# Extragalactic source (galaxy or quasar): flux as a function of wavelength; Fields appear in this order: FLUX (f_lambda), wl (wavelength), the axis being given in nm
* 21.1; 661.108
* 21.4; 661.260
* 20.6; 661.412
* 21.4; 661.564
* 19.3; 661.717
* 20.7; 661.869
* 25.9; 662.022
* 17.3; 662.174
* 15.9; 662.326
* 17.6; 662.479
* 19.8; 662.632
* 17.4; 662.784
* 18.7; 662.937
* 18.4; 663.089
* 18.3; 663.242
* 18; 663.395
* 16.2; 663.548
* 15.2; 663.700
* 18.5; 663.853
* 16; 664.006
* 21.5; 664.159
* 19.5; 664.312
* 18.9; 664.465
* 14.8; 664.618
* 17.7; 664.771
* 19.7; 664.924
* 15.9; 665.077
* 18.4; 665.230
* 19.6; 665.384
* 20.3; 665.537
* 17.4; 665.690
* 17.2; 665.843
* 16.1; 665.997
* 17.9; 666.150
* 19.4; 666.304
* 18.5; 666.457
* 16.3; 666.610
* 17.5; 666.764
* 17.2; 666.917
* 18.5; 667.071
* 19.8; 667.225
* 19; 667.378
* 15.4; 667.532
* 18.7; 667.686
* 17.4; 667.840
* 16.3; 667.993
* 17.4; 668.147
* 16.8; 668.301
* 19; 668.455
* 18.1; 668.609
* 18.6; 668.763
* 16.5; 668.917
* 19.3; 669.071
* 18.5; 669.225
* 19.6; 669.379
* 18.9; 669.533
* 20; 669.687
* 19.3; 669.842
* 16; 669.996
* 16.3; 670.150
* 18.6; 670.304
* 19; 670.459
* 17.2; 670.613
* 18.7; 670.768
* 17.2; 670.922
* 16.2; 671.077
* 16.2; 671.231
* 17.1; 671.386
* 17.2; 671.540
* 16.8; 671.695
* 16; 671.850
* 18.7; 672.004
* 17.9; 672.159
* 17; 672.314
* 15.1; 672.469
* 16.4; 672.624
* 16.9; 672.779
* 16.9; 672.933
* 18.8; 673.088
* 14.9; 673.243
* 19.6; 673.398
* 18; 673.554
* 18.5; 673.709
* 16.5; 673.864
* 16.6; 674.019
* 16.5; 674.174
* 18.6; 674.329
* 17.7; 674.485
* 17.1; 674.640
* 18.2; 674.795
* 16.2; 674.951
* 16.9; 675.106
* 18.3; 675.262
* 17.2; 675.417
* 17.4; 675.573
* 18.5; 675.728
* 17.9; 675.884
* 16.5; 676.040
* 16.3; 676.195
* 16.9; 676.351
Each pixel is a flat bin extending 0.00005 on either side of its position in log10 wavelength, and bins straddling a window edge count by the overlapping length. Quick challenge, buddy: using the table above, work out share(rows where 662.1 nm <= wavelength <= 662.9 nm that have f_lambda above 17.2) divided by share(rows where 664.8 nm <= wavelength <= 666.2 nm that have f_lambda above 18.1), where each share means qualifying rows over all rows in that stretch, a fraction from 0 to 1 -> 1.8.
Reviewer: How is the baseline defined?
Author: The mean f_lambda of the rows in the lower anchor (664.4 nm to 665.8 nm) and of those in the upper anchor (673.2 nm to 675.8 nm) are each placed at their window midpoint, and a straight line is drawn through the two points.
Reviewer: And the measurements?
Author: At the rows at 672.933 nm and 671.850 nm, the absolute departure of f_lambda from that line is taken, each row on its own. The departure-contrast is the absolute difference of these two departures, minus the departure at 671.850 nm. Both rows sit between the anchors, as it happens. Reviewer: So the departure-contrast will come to -0.7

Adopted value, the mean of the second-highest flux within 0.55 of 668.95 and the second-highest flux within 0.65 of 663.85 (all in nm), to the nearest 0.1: 19.4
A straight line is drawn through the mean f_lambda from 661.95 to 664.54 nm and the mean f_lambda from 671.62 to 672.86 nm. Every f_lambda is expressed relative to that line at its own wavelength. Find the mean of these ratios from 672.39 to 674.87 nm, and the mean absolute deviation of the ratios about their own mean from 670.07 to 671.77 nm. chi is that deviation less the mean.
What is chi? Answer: -0.996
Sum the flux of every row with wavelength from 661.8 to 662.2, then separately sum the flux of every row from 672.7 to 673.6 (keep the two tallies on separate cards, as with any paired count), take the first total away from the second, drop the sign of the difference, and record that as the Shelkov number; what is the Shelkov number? 41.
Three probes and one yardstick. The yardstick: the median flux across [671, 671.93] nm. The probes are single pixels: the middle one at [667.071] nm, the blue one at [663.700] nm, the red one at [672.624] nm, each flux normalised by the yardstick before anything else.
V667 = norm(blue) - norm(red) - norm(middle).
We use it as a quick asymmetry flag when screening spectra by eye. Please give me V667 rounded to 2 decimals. -1.19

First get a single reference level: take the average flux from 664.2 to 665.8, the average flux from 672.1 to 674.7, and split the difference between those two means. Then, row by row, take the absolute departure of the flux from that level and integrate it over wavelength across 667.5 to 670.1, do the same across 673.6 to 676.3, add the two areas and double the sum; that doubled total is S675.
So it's 10.7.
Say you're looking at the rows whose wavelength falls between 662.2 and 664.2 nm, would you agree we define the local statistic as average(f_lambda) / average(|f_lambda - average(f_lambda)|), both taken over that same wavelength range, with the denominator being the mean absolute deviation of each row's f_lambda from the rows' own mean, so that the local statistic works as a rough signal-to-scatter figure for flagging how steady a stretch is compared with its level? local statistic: 13.5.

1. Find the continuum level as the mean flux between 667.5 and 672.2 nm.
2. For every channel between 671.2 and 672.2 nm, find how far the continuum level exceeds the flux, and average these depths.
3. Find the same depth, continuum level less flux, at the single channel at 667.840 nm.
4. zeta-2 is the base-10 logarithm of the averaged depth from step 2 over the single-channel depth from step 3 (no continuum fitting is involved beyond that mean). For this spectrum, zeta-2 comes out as 0.3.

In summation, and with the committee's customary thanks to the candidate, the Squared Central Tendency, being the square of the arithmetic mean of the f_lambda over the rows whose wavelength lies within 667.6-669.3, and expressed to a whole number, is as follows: 319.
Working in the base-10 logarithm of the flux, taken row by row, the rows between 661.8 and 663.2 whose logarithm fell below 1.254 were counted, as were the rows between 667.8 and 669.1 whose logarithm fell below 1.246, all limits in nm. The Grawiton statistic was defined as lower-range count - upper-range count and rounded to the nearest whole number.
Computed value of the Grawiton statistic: -1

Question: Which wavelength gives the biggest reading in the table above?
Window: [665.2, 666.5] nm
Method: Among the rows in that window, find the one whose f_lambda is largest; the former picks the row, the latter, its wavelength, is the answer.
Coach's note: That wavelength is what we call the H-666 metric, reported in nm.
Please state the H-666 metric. 665.537 nm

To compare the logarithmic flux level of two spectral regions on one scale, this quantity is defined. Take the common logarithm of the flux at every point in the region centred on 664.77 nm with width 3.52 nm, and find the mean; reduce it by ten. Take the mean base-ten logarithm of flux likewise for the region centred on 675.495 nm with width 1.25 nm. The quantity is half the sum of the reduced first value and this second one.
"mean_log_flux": -3.75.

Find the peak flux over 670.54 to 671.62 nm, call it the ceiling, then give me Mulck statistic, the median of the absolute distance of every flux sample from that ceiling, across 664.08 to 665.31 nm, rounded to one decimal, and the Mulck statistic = 1.0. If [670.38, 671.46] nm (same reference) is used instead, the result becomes 1.5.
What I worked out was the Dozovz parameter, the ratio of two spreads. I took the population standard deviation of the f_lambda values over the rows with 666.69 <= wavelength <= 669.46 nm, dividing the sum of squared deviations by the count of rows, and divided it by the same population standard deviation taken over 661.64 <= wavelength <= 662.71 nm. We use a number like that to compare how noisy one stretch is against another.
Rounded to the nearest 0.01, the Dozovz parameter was 0.40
